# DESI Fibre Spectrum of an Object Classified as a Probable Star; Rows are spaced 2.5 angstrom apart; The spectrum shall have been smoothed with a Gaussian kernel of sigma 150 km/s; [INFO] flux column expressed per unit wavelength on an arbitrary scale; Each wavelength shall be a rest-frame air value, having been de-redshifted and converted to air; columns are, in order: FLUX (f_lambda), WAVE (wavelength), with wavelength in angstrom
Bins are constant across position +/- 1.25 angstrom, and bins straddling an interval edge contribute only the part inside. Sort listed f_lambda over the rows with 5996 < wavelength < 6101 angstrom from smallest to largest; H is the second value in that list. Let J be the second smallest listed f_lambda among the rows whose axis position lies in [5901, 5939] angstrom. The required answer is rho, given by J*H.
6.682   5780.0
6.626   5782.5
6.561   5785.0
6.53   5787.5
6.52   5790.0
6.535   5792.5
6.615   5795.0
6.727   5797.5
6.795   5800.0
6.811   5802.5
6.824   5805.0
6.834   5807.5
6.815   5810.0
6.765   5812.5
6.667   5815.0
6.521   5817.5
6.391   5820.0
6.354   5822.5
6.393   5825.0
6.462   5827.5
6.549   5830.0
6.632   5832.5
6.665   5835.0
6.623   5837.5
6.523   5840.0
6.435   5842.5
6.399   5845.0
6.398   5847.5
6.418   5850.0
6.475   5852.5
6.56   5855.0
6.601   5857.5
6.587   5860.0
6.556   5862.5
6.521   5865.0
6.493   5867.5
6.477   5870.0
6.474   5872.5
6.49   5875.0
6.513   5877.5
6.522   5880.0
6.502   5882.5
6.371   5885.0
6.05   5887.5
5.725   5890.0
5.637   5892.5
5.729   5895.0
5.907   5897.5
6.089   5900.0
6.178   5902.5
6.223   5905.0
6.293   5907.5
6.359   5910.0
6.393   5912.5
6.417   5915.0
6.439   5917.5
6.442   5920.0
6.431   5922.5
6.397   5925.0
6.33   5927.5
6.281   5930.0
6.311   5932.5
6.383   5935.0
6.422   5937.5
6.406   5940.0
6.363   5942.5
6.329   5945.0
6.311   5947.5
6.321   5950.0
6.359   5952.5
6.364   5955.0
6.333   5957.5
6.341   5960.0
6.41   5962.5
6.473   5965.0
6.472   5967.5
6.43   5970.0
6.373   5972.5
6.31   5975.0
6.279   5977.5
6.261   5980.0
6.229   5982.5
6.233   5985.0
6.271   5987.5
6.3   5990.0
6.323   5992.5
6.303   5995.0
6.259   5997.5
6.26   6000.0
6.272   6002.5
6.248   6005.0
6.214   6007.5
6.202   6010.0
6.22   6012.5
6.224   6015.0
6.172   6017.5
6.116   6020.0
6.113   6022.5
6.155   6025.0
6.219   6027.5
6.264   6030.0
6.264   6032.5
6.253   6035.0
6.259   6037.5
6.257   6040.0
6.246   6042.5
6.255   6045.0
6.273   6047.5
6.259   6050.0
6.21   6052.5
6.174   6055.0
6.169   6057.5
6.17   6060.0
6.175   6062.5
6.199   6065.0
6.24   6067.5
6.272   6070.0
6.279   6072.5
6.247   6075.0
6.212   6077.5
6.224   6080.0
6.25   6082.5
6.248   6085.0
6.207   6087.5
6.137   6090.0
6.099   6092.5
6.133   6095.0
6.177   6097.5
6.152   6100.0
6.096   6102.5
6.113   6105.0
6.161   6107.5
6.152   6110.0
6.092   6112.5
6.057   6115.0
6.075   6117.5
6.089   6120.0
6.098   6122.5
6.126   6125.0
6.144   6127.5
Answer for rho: 38.0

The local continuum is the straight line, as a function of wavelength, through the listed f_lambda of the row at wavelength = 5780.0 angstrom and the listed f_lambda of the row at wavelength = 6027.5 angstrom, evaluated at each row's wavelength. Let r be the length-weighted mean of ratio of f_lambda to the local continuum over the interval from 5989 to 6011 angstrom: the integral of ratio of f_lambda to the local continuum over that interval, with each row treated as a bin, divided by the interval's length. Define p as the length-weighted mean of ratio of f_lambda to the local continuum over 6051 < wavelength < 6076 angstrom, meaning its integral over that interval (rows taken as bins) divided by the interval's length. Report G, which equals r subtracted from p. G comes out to 0.011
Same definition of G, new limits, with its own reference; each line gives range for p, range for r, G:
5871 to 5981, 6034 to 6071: -0.025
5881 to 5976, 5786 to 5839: -0.018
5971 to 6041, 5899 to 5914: 0.026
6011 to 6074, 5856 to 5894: 0.026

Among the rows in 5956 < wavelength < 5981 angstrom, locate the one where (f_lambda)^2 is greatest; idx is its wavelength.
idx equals 5965.0 angstrom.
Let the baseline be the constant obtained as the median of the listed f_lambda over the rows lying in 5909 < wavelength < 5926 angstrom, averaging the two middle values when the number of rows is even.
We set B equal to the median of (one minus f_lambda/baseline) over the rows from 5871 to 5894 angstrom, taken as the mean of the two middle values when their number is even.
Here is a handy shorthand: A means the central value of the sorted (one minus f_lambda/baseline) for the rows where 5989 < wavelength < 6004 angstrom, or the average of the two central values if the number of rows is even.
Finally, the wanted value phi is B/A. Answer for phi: -0.4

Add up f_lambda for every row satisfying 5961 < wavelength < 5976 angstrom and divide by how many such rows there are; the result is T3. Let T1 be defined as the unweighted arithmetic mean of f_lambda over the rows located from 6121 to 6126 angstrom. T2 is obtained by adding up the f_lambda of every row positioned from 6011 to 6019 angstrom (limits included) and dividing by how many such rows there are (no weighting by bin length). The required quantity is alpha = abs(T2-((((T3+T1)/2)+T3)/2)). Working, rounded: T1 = 6.1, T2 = 6.21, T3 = 6.41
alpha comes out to 0.13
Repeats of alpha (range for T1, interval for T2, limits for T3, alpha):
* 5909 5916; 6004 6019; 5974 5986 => 0.08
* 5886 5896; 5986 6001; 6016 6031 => 0.21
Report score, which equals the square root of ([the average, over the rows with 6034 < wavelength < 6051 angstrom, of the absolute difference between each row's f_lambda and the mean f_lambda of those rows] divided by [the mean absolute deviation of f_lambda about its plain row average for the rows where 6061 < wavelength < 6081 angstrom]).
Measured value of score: 0.4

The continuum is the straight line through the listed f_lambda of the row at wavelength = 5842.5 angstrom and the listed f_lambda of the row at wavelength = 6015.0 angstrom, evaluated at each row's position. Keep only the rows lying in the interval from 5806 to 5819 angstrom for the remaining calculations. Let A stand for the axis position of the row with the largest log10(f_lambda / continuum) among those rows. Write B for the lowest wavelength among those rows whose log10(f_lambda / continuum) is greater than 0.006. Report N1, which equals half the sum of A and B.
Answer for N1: 5807.5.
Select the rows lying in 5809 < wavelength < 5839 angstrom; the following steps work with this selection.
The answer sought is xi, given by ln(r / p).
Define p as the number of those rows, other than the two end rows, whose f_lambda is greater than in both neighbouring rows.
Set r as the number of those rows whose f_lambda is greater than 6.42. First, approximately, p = 1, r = 9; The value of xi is 2.2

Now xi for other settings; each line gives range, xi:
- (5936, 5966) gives 0.7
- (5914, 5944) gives 0.7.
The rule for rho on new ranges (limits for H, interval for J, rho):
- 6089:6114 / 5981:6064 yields 37.3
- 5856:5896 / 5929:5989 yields 35.7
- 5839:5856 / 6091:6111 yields 39.0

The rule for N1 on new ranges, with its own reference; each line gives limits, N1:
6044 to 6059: 6047.5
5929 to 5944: 5937.5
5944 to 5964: 5962.5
